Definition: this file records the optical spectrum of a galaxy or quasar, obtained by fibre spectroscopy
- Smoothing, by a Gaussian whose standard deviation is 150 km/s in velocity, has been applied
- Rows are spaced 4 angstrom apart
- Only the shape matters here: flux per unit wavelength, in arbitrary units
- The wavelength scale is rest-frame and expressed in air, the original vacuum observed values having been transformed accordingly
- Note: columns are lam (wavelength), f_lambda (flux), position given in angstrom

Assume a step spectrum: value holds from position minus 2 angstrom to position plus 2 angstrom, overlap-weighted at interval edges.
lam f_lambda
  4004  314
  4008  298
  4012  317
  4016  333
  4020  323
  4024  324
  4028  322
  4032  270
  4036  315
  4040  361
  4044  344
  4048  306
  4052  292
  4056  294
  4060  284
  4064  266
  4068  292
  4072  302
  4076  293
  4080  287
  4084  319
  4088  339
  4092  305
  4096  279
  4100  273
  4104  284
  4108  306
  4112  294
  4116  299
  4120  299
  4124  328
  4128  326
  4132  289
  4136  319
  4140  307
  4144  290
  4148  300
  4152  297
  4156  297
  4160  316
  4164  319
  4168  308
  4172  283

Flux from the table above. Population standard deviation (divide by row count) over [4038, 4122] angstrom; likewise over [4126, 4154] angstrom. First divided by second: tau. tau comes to 1.74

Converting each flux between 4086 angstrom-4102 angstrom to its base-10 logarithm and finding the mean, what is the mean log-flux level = 2.47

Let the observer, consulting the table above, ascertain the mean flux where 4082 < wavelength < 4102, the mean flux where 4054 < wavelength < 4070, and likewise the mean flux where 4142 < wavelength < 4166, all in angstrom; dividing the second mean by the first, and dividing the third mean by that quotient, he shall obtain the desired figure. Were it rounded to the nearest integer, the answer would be 323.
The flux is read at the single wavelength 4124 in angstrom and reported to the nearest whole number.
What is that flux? 328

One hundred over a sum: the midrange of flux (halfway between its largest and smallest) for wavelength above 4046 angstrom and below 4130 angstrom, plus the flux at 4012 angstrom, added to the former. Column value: 0.161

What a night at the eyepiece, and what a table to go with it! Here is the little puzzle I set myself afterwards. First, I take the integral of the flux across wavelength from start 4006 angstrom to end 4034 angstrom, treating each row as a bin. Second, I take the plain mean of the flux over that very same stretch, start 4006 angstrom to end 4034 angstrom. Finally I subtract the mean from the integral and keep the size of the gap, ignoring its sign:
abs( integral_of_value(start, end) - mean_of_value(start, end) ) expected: 8436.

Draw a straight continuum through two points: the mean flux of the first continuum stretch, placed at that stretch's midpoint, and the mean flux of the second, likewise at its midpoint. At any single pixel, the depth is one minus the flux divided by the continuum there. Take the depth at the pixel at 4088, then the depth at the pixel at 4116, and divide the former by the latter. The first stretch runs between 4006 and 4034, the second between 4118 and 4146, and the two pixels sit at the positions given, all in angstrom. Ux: -3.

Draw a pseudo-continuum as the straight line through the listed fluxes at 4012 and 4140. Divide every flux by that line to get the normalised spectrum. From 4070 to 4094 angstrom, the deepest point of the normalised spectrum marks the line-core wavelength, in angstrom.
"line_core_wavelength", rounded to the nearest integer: 4080 angstrom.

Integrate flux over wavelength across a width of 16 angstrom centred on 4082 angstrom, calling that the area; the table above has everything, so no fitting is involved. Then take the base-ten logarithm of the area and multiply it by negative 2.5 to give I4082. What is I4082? -9.24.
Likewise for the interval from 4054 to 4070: -9.14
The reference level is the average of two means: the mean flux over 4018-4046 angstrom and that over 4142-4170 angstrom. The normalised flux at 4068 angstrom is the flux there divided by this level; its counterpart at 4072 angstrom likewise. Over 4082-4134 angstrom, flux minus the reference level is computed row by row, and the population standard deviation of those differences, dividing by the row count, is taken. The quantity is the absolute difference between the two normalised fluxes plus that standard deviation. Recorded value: 19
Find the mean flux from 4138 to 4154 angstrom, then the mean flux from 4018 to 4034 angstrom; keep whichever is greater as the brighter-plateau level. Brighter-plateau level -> 310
